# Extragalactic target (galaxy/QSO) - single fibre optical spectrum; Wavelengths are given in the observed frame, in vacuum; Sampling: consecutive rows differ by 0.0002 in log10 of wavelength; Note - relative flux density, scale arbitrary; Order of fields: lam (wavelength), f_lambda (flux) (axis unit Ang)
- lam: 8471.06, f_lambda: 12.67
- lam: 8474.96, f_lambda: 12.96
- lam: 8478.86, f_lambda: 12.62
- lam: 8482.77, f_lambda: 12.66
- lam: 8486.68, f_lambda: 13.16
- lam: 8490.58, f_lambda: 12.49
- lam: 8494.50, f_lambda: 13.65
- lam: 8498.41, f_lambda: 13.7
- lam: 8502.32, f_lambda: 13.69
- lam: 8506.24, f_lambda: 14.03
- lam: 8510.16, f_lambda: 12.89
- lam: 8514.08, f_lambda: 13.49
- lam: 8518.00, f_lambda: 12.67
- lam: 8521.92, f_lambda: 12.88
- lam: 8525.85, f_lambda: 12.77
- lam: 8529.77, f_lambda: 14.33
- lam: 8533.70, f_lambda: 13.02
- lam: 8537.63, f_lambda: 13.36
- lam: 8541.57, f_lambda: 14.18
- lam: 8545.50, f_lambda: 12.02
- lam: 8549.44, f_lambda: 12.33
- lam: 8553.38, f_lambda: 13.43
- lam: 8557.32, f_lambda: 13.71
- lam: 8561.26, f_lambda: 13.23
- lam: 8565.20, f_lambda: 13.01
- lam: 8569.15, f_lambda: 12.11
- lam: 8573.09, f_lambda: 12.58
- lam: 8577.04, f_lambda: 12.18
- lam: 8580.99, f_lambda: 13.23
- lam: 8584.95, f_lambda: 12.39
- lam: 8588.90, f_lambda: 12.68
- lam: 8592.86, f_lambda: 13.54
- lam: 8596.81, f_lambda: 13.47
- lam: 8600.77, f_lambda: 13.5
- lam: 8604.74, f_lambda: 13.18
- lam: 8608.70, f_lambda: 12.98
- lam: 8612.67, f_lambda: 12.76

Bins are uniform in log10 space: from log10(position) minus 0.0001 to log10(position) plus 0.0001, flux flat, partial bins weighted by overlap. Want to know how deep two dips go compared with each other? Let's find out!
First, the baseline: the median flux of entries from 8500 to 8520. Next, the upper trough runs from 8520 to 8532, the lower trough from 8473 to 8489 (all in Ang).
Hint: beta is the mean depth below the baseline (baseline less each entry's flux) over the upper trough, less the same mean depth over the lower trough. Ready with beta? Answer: -0.5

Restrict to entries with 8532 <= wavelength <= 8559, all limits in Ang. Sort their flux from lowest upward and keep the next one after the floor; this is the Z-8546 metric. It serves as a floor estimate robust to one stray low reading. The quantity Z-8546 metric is 12.33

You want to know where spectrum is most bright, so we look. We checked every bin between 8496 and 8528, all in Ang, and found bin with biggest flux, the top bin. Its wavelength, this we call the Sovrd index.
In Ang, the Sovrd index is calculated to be 8506.24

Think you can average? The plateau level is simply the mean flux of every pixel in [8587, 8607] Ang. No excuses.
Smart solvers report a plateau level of 13.3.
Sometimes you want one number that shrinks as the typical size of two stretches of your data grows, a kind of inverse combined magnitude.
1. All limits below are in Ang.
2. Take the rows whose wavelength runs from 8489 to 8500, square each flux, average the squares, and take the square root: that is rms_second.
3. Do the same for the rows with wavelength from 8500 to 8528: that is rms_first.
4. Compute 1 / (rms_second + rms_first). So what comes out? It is 0.0377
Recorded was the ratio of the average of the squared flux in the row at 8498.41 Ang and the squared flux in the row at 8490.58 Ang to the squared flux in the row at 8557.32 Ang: 0.91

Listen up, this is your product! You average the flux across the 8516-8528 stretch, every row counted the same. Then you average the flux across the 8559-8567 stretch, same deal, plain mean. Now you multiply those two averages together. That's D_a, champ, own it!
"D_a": 168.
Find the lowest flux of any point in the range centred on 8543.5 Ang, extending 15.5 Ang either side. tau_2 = 12.02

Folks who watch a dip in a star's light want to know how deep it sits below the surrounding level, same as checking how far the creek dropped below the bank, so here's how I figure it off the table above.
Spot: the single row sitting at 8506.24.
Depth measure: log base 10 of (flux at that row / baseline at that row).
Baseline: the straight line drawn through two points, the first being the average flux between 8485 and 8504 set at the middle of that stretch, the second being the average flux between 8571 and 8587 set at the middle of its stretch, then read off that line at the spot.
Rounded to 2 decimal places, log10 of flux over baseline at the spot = 0.03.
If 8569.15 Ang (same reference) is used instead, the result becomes -0.02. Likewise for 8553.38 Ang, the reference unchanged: 0.02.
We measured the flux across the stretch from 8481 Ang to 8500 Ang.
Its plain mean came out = 13.1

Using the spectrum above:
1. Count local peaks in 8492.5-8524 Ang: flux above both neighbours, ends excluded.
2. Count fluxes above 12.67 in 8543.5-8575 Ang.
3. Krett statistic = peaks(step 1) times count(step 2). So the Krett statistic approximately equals 12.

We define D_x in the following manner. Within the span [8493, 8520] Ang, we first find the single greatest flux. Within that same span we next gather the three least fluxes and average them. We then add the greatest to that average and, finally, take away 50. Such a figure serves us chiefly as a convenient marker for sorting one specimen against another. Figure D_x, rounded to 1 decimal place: -23.0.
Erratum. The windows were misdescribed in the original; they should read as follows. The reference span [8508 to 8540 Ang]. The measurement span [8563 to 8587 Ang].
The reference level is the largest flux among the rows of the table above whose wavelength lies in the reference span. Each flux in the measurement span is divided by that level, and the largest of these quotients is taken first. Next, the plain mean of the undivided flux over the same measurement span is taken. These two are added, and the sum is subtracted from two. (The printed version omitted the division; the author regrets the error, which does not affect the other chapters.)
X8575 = -11.5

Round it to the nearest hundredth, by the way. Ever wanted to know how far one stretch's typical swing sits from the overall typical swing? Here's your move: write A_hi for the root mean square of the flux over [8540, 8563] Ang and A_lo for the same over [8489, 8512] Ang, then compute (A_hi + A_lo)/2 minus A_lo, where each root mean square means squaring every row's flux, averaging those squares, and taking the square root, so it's -0.12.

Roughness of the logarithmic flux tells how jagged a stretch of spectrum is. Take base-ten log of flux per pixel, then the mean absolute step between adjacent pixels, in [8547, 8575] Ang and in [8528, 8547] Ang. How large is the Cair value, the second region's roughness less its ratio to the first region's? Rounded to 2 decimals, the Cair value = -1.90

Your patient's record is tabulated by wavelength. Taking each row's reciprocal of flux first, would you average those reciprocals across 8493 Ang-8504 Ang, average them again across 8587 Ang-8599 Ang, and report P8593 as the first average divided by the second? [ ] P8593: 0.97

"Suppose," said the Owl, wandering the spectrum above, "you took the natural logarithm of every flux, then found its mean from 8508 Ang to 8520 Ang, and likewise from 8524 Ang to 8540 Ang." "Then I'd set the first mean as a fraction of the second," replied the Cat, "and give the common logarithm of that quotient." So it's -0.004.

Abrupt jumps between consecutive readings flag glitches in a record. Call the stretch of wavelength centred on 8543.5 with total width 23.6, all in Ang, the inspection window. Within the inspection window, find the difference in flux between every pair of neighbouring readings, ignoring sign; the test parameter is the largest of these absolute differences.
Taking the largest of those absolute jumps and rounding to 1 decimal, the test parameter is 2.2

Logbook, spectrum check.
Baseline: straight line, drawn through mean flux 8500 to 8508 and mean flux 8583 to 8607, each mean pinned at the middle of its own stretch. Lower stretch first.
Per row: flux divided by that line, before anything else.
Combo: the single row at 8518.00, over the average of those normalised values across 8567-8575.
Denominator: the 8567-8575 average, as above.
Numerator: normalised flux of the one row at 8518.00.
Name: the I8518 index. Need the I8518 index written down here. 0.994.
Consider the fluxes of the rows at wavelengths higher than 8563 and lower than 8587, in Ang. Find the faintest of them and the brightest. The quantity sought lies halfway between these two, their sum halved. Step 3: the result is 12.7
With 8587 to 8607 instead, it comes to 13.1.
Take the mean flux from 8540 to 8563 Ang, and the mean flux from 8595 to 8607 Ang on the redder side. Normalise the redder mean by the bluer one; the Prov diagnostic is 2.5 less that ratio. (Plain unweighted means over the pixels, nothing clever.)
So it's 1.48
